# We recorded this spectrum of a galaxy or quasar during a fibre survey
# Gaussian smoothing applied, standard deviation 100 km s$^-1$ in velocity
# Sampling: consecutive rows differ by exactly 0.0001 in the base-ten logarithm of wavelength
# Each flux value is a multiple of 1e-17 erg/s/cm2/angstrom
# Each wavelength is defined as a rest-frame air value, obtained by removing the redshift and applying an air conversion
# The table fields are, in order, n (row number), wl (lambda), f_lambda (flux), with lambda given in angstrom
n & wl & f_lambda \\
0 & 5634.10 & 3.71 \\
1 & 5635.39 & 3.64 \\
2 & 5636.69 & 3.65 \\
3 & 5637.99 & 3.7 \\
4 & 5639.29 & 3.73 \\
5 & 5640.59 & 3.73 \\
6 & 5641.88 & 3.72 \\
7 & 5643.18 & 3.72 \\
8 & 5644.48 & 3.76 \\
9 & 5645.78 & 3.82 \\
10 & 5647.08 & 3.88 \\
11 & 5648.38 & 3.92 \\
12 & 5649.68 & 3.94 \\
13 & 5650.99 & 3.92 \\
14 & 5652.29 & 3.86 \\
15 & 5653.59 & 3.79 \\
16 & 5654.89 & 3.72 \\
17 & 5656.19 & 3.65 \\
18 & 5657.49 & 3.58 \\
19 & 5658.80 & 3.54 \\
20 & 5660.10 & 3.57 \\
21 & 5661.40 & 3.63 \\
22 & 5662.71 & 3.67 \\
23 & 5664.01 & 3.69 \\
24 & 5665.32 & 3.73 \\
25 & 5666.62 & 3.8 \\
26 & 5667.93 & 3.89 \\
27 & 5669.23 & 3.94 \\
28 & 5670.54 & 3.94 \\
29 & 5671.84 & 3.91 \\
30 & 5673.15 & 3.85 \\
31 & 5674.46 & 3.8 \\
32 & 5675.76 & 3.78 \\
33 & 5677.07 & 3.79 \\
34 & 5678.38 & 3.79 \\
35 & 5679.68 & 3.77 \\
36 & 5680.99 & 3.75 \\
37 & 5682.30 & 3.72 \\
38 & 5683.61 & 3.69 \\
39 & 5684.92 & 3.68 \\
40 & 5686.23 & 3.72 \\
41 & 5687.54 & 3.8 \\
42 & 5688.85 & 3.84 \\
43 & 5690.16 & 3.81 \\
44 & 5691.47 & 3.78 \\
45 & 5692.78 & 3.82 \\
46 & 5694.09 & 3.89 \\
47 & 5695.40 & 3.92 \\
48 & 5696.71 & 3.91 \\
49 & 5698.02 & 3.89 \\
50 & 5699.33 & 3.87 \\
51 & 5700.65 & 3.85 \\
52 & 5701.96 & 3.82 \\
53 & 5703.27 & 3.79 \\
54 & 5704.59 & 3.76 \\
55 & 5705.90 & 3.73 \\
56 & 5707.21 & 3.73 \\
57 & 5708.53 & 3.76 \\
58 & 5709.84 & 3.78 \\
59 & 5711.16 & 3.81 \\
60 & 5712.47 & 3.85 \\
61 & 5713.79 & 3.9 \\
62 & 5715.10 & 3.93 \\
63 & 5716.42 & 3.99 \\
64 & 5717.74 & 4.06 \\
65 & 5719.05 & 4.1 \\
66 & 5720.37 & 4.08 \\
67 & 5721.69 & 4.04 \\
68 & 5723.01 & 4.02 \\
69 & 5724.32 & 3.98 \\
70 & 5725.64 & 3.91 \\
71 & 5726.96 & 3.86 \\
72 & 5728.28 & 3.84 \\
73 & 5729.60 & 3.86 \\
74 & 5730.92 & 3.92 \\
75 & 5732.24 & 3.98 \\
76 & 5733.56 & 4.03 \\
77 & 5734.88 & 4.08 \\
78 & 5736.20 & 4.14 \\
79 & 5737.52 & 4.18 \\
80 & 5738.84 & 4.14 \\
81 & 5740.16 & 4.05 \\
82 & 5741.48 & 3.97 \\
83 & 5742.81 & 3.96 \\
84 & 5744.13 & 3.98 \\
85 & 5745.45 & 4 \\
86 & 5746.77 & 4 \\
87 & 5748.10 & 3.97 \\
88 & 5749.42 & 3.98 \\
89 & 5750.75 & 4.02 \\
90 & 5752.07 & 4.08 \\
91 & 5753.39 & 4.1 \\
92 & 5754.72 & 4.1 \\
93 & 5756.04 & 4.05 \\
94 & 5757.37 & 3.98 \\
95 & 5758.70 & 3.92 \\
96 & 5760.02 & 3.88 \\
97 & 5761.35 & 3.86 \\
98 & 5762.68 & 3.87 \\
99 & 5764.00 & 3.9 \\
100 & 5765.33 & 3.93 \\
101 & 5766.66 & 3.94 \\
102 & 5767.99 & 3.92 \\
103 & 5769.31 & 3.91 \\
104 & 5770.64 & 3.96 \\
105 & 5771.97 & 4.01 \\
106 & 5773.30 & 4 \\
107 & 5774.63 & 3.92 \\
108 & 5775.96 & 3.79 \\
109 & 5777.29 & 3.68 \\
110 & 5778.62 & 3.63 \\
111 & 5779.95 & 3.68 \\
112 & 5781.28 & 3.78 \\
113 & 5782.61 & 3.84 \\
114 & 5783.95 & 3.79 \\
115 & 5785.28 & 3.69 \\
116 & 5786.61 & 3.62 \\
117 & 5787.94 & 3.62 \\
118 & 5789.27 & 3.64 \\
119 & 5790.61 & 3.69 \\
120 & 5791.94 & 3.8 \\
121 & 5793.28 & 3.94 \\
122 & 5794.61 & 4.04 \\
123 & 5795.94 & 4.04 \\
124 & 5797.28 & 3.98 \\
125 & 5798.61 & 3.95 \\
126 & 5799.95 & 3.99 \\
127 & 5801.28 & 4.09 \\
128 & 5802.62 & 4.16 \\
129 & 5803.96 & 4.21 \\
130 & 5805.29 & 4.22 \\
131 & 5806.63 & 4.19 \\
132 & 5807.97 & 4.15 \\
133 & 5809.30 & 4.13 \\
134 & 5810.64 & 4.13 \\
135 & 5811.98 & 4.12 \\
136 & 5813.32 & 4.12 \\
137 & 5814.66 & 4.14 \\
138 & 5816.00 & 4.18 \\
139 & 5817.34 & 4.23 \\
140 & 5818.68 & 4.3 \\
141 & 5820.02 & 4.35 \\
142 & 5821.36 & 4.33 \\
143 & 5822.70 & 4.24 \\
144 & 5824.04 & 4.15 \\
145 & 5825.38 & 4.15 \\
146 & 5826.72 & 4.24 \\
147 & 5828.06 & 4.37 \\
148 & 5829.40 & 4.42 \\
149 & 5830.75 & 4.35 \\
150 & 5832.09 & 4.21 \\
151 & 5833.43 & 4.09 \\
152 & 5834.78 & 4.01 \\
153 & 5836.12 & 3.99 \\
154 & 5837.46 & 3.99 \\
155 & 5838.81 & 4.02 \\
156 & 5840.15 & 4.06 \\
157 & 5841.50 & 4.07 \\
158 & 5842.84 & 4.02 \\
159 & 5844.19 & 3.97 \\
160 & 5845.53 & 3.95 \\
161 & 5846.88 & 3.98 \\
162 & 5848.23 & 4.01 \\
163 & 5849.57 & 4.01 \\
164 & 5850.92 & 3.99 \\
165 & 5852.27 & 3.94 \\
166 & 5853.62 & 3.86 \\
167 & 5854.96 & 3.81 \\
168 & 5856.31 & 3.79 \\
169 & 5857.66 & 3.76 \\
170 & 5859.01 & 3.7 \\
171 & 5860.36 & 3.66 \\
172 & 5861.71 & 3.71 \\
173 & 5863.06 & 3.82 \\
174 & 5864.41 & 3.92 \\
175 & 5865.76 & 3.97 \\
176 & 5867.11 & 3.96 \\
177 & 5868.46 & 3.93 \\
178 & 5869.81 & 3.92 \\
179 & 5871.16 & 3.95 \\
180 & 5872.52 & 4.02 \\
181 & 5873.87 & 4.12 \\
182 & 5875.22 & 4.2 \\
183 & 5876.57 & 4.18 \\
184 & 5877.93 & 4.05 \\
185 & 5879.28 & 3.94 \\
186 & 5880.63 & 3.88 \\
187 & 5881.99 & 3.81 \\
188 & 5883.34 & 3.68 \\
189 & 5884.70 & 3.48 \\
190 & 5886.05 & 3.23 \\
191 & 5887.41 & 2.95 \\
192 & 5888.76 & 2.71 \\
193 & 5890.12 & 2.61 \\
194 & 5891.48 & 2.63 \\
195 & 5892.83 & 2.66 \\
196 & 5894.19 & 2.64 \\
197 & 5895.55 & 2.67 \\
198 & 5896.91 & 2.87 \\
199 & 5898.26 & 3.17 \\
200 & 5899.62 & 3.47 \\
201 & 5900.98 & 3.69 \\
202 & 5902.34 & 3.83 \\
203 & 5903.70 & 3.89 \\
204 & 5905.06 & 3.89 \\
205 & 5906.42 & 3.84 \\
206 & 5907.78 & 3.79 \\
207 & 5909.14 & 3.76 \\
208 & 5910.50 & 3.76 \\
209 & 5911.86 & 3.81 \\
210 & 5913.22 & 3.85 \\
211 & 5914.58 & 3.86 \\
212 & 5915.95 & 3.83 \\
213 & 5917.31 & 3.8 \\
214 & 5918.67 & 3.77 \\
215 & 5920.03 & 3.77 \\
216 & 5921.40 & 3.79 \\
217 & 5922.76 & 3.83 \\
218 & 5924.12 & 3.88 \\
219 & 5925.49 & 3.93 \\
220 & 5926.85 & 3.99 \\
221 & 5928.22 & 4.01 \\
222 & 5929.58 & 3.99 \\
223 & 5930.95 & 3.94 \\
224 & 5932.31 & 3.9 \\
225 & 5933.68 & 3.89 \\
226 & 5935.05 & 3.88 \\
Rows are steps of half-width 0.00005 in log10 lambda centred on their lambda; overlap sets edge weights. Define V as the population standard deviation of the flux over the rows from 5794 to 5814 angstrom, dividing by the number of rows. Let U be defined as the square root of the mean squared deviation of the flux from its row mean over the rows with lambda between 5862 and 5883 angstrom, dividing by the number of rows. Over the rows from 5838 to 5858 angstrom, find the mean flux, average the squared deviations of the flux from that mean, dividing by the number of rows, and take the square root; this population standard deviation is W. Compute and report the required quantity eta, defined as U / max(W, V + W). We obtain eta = 0.64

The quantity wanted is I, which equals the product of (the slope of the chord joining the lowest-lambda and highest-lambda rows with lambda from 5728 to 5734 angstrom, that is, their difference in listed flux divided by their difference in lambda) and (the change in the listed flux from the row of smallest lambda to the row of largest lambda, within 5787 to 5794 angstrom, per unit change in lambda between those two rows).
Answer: 0.0022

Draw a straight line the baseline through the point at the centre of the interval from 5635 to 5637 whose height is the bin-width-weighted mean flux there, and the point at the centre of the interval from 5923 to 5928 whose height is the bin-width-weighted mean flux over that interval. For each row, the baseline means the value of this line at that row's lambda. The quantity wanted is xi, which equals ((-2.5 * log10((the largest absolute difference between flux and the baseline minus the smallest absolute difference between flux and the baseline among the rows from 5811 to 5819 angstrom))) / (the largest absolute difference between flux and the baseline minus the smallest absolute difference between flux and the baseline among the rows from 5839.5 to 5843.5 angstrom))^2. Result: 1362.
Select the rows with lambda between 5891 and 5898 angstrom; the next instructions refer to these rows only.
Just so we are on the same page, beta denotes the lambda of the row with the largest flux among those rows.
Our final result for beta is 5896.91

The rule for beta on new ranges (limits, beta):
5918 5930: 5928.22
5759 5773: 5771.97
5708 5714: 5713.79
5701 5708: 5701.96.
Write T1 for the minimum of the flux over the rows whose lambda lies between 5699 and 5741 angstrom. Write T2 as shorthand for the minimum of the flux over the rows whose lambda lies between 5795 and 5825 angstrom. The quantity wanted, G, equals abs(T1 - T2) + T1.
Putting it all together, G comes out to 3.95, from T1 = 3.73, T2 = 3.95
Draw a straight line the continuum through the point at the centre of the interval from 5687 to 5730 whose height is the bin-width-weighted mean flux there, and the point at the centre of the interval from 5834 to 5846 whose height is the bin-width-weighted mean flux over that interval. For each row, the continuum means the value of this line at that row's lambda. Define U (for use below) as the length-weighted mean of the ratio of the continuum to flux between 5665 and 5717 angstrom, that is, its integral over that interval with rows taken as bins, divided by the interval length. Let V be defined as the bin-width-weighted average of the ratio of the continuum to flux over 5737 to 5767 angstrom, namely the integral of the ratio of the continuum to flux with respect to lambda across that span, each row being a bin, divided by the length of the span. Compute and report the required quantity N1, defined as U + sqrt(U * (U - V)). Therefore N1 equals 1.18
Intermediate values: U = 1.01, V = 0.983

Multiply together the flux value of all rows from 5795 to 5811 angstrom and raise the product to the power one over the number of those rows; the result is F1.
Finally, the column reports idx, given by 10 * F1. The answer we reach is 41.0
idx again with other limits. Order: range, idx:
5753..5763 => 39.7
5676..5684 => 37.5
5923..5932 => 39.6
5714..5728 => 40.0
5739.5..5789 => 39.0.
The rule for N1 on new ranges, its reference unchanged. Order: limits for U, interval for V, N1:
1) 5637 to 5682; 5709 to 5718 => 1.15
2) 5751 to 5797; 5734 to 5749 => 1.25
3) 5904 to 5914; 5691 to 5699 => 1.34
